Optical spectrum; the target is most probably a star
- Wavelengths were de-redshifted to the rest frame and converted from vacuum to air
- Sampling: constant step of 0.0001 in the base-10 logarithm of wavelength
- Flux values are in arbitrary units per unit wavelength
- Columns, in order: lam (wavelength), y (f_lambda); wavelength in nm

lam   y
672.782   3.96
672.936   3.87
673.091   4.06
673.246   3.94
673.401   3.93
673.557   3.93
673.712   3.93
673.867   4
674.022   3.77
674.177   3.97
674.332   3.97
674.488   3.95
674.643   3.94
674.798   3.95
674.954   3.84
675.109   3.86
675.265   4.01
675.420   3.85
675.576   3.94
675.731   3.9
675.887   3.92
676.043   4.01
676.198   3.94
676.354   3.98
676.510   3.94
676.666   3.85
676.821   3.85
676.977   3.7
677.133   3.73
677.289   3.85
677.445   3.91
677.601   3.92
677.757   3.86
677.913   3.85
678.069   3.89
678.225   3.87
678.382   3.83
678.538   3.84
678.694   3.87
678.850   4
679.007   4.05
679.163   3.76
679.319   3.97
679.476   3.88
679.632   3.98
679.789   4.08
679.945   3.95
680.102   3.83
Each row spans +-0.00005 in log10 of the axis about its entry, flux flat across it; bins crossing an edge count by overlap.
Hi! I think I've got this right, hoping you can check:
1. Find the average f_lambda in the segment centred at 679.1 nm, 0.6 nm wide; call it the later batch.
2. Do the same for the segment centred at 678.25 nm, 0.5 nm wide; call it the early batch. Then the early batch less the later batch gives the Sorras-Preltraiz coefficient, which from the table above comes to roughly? -0.08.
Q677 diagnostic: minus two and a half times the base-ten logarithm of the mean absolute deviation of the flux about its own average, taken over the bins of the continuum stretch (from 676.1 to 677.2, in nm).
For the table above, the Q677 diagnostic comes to 2.7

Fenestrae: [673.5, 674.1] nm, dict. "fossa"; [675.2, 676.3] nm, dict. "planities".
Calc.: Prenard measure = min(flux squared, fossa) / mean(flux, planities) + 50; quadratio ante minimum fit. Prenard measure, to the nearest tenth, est 53.6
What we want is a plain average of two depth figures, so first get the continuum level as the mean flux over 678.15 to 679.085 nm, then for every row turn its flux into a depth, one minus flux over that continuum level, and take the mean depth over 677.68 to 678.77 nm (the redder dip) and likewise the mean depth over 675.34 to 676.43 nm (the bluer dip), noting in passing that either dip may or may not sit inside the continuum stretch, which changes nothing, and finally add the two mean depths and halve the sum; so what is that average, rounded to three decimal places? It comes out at 0.003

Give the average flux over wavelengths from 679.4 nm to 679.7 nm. 3.93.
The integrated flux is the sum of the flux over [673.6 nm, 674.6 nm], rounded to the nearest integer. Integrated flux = 24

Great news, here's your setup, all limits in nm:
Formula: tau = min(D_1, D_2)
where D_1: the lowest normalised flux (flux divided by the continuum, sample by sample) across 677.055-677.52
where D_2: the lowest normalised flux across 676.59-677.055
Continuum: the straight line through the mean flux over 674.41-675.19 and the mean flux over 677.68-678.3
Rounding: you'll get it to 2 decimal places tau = 0.95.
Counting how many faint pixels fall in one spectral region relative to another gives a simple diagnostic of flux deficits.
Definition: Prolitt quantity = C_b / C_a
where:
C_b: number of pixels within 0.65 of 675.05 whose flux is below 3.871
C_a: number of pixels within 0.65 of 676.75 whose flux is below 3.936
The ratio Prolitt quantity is 0.60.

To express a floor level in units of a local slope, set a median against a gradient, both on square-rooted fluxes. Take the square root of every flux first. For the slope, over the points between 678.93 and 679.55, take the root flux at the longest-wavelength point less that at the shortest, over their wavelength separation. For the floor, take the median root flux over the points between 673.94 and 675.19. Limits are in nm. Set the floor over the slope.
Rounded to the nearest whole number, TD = -22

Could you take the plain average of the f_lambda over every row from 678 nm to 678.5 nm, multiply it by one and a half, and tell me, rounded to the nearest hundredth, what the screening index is 5.79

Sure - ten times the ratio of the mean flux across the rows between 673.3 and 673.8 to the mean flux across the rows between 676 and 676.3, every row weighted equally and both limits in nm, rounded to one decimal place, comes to 9.9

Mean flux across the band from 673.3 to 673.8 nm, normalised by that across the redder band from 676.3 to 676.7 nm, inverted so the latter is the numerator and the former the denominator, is 1.00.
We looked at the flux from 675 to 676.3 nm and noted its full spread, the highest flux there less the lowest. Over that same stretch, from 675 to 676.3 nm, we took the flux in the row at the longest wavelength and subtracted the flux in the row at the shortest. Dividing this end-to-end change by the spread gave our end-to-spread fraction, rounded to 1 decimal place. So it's 0.5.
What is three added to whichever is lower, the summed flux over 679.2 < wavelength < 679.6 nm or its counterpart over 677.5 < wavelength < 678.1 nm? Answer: 11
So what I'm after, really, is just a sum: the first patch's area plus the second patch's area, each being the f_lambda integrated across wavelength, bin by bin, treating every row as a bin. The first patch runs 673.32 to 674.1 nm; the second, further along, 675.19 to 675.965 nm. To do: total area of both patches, 6.09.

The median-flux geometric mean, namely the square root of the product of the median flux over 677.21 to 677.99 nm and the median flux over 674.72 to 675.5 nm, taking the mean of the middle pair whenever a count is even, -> 3.86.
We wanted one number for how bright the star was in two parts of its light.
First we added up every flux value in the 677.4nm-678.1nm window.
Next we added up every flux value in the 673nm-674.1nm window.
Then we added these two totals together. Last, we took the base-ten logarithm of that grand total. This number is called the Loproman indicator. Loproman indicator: 1.67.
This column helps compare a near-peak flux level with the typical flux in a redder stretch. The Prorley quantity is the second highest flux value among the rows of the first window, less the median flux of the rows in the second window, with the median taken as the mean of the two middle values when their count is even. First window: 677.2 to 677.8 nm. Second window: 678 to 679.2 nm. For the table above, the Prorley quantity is 0.040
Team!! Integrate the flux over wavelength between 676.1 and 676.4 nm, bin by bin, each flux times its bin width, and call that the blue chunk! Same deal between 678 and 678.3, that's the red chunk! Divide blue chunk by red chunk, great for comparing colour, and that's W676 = 1.02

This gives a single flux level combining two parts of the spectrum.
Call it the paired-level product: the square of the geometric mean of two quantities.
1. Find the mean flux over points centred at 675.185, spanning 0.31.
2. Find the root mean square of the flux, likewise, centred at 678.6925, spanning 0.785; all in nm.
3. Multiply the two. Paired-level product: 15.4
